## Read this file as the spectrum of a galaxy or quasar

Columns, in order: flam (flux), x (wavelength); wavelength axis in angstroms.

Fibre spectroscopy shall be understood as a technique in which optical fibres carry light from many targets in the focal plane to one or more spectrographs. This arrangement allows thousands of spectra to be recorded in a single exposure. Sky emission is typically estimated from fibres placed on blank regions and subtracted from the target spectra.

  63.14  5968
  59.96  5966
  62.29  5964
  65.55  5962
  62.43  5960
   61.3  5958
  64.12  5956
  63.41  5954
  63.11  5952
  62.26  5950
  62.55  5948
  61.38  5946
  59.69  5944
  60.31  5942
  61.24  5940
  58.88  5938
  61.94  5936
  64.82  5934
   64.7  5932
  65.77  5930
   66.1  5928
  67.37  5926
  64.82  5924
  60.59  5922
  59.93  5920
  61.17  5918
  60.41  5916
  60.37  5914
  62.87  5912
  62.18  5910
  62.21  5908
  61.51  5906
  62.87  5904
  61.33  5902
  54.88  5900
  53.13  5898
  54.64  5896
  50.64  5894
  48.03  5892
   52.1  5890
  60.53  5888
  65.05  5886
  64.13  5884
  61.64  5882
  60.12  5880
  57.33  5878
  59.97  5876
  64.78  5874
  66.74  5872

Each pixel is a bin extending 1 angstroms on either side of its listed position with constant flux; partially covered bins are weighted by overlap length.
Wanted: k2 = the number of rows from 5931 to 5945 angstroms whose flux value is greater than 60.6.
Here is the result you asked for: 4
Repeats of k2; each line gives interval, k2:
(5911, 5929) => 5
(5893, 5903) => 1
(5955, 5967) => 5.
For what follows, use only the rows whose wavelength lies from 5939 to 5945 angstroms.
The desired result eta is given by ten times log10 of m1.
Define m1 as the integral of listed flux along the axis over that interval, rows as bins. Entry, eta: 25.6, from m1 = 362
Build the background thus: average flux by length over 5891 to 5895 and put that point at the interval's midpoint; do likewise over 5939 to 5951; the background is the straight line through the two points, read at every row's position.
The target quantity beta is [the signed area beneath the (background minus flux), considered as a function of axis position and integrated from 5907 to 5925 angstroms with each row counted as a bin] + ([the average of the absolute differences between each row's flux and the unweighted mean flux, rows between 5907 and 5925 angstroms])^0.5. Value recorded -125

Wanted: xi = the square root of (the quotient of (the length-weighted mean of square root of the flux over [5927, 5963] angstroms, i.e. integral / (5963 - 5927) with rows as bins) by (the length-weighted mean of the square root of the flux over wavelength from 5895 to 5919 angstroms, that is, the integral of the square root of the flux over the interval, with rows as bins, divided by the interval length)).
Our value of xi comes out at 1.01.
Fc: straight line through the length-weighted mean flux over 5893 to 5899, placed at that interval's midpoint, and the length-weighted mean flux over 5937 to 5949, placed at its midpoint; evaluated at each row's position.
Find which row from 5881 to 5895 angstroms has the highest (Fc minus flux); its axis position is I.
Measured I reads 5892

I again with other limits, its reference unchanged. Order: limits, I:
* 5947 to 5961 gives 5958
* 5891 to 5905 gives 5892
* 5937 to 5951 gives 5944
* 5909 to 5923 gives 5920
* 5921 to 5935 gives 5922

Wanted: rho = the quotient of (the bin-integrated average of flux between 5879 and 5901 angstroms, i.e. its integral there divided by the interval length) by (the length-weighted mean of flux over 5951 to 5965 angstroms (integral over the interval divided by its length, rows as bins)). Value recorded 0.90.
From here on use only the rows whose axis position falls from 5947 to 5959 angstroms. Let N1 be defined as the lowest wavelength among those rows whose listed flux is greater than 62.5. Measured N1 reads 5948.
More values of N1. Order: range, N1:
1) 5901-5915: 5904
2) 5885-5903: 5886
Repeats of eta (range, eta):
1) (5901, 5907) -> 25.7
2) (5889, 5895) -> 24.8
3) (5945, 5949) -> 23.9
